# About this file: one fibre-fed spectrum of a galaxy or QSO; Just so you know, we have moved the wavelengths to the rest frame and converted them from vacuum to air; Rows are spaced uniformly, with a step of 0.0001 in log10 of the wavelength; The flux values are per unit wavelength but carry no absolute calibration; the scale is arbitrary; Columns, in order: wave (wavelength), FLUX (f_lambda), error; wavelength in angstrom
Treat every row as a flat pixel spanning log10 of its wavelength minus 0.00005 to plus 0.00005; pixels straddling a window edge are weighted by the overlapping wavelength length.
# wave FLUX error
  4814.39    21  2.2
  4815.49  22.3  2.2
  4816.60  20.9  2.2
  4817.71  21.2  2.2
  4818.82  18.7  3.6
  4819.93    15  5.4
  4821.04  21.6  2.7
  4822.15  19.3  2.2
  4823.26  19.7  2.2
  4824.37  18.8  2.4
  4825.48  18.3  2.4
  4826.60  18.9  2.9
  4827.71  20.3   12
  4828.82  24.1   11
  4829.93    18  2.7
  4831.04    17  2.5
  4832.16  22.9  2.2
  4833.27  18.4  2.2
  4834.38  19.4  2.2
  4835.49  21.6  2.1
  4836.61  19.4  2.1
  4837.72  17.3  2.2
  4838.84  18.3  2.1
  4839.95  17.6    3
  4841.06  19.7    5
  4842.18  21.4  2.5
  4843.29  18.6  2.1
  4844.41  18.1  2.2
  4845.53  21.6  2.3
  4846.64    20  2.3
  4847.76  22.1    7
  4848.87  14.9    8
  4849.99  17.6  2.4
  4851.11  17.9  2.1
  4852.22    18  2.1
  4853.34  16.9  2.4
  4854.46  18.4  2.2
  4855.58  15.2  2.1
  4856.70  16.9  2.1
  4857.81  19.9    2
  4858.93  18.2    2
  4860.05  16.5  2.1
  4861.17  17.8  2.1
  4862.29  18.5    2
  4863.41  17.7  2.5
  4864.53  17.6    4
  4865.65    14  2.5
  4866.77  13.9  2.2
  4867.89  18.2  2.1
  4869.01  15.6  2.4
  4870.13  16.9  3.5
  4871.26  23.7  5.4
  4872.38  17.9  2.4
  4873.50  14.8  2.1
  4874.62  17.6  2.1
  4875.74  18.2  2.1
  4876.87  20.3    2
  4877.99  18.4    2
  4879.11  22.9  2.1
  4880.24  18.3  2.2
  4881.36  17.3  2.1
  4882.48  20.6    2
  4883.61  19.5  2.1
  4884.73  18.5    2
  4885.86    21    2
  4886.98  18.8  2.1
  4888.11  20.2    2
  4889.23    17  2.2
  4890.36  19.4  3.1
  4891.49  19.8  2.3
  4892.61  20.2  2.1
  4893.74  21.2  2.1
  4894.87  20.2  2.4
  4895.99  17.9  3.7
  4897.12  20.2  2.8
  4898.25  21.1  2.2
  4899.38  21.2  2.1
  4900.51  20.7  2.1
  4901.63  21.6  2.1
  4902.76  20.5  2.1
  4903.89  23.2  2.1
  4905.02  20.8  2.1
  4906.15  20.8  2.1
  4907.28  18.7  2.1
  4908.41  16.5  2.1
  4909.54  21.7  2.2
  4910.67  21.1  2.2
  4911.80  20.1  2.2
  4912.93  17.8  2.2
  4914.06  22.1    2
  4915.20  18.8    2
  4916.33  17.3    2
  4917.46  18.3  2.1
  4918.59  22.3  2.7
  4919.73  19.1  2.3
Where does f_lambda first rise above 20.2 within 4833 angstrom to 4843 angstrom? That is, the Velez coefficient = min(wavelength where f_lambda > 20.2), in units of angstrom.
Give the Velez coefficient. 4835.49 angstrom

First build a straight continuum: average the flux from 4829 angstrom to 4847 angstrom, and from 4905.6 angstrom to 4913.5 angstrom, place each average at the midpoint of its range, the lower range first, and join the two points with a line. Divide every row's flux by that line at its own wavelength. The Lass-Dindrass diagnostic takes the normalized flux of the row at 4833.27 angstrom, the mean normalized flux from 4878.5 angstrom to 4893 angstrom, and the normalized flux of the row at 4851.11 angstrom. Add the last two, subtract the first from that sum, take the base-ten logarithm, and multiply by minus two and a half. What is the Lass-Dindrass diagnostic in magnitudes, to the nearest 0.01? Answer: 0.03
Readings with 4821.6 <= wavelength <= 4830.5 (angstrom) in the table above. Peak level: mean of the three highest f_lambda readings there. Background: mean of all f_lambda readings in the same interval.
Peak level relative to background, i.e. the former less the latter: 1.7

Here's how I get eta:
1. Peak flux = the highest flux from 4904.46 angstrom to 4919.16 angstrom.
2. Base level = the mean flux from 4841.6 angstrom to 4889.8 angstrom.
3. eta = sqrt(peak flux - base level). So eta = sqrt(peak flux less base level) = 2.00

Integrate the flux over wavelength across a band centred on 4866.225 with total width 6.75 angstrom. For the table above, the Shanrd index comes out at 109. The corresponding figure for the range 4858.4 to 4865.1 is 119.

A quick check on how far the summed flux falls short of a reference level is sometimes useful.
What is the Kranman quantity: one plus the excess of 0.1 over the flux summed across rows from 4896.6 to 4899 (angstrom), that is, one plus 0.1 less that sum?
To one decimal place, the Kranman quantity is -40.2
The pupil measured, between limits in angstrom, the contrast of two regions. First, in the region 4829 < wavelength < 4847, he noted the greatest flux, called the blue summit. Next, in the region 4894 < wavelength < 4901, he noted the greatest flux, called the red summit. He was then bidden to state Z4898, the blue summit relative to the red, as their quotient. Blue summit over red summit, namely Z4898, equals 1.08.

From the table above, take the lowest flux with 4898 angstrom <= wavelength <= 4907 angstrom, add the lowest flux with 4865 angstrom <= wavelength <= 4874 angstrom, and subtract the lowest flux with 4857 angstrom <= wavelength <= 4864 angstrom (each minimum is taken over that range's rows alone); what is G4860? 18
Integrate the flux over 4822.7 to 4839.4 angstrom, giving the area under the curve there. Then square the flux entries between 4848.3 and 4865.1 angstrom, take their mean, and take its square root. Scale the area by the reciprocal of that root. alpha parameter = 19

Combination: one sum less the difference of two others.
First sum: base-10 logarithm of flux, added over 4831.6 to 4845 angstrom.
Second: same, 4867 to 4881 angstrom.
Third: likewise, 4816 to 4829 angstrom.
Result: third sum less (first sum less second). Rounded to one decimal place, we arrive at 15.3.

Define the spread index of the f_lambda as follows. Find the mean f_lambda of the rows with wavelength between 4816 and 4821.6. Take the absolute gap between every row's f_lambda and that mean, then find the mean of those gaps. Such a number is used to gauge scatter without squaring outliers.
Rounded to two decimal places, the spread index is 2.10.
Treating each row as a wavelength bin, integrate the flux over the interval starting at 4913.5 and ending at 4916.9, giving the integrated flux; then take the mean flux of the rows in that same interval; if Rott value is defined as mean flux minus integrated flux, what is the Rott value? -46.5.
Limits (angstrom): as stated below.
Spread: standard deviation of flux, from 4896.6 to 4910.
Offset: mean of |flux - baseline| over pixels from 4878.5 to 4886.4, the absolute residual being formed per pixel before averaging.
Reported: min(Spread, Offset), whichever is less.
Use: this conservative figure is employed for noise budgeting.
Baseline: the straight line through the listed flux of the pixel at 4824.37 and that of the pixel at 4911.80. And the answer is 1.51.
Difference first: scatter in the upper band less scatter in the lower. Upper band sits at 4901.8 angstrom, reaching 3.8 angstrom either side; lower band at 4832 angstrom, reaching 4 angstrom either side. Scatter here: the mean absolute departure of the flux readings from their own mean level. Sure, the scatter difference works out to -1.7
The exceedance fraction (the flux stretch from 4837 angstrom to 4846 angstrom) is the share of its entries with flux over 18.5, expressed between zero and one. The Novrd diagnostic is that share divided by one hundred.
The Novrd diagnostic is 0.005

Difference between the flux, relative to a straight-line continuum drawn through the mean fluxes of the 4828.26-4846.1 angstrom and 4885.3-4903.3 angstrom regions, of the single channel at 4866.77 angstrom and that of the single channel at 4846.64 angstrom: -0.32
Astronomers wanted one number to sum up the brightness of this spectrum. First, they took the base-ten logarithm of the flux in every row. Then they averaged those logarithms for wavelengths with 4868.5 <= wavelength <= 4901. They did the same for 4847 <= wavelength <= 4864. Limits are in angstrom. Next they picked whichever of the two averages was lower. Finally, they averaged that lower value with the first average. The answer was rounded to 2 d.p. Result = 1.27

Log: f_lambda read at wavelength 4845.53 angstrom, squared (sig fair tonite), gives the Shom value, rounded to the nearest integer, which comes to 467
